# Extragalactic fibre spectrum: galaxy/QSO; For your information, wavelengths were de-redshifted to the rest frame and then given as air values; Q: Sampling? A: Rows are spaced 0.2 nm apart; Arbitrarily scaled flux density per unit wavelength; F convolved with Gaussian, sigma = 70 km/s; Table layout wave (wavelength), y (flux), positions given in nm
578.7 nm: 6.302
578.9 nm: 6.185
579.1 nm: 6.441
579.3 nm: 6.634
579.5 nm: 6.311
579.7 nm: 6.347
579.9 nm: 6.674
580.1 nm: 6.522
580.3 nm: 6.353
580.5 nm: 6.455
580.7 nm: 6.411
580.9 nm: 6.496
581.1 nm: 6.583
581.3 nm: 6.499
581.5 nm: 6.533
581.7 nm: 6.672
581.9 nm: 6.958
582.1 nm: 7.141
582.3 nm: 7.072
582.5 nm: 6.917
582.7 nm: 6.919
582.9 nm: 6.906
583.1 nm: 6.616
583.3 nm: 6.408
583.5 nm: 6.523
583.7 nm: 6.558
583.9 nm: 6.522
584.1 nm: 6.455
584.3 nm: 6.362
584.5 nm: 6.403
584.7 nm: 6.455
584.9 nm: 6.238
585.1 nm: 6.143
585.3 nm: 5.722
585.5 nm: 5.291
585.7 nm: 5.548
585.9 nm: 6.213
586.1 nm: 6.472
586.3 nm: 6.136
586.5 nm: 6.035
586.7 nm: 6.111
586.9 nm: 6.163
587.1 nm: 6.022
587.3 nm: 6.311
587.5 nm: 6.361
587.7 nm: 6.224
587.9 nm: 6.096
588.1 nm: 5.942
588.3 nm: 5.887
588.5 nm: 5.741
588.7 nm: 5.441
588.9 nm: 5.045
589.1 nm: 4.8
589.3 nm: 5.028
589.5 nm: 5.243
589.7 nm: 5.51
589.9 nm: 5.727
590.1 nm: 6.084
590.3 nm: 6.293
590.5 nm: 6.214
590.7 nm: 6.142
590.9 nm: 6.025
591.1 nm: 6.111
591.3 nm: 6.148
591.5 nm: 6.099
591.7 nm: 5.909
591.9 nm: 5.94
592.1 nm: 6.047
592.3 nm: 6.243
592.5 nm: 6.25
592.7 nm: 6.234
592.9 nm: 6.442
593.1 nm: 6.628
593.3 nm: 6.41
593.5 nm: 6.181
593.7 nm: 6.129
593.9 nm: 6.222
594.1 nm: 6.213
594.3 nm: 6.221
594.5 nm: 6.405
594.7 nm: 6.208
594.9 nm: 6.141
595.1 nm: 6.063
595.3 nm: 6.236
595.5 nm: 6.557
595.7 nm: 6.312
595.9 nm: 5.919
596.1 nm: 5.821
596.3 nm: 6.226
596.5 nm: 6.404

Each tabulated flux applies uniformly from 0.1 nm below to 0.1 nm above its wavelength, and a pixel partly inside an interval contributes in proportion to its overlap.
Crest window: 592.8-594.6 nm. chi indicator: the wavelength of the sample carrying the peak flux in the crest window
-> 593.1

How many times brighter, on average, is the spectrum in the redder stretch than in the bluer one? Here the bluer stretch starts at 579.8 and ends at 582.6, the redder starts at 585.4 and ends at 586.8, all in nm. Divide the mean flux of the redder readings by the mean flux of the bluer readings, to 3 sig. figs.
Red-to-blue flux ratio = 0.896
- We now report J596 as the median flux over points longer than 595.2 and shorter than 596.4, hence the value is 6.2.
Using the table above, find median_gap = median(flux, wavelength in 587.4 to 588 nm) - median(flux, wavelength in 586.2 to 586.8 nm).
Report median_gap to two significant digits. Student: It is 0.11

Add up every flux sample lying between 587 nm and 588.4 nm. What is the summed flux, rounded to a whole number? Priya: 43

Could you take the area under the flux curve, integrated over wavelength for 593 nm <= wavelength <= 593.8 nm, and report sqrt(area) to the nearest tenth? 2.3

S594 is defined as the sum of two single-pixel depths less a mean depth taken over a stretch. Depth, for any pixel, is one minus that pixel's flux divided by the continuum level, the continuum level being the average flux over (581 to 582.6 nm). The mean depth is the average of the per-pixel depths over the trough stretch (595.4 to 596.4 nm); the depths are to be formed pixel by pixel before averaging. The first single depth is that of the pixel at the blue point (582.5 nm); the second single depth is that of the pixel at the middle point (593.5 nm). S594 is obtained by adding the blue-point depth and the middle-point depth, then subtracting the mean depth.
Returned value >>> -0.02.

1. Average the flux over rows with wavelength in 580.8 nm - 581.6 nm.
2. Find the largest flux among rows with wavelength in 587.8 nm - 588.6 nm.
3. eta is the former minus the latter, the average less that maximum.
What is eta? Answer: 0.43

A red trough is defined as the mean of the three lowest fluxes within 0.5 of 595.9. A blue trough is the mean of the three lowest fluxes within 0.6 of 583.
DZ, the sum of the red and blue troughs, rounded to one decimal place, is 12.5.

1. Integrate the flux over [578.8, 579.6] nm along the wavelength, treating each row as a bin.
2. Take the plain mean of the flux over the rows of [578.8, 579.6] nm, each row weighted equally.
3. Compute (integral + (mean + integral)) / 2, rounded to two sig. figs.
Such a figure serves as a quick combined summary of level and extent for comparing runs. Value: 8.3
